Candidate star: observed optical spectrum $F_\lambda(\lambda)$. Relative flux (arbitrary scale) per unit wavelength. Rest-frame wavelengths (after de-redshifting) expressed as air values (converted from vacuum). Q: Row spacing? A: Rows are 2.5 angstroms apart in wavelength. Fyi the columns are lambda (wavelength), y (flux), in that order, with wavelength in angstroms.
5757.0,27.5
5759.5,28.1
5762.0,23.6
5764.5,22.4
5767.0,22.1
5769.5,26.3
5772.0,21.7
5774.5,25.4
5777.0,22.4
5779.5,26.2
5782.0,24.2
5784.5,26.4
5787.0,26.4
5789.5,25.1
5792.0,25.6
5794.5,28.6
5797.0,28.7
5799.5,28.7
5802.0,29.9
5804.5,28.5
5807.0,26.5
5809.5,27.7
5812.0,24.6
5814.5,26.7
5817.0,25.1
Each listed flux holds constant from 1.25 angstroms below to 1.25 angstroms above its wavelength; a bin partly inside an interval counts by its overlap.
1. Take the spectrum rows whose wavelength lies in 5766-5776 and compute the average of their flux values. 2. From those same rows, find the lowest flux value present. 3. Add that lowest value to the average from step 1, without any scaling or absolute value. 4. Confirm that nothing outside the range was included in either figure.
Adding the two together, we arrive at 45.6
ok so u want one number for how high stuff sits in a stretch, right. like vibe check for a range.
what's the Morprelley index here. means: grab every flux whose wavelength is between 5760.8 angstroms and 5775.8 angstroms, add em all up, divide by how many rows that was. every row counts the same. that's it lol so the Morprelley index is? 24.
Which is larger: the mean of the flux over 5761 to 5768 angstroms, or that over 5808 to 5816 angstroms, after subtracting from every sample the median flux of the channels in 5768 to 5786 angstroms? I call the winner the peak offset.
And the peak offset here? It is 0.9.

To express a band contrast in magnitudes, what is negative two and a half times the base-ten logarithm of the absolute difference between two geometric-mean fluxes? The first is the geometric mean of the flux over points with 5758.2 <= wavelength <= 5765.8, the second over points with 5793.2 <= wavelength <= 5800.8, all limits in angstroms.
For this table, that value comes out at -1.5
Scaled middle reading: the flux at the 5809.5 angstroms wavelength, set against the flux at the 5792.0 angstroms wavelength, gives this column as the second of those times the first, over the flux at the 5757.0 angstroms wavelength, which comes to 26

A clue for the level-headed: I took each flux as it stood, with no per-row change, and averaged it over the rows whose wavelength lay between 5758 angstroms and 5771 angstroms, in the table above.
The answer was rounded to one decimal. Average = 24.5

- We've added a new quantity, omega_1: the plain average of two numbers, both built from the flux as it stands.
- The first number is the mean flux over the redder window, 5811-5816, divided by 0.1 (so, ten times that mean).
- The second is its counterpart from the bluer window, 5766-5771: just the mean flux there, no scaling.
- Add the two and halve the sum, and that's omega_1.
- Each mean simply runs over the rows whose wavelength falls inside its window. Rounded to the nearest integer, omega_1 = 140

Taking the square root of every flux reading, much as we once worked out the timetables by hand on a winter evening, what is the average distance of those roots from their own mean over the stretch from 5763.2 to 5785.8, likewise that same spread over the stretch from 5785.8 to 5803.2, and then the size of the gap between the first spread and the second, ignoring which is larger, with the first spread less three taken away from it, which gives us 2.85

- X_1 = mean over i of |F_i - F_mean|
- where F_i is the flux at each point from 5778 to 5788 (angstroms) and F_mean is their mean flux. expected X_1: 0.80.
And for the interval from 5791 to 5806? 0.91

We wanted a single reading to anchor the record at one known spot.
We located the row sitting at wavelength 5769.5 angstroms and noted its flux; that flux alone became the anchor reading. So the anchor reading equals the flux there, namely 26.3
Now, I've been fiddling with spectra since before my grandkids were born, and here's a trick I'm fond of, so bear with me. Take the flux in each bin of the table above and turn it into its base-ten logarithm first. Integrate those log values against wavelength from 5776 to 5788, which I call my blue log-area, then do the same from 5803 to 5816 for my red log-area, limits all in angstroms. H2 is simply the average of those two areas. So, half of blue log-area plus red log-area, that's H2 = 17.7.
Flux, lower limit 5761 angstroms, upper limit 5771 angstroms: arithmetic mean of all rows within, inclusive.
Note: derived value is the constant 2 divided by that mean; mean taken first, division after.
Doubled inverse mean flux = 0.085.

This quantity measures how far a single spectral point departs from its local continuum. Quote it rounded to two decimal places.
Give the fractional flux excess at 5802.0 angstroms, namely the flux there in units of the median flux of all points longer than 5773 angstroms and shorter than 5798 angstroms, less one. 0.15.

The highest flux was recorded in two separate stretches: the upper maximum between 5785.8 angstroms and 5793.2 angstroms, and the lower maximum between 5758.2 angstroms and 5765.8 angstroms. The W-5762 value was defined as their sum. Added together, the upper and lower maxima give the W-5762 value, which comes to 54.5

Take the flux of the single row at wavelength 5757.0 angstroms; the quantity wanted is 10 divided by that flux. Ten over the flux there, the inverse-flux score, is 0.36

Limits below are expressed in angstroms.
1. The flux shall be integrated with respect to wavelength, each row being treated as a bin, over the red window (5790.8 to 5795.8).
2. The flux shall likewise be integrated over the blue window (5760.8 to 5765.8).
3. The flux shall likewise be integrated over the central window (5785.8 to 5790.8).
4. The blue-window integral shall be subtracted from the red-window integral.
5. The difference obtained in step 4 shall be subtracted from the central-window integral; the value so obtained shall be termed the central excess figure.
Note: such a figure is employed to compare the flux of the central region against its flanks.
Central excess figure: 108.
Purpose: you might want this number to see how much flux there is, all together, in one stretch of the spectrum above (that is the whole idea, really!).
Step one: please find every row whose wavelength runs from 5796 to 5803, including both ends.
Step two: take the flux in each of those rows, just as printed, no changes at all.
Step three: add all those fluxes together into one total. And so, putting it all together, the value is 87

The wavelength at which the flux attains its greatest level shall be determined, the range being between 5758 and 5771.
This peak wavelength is 5759.5 angstroms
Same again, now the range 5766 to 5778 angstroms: 5769.5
